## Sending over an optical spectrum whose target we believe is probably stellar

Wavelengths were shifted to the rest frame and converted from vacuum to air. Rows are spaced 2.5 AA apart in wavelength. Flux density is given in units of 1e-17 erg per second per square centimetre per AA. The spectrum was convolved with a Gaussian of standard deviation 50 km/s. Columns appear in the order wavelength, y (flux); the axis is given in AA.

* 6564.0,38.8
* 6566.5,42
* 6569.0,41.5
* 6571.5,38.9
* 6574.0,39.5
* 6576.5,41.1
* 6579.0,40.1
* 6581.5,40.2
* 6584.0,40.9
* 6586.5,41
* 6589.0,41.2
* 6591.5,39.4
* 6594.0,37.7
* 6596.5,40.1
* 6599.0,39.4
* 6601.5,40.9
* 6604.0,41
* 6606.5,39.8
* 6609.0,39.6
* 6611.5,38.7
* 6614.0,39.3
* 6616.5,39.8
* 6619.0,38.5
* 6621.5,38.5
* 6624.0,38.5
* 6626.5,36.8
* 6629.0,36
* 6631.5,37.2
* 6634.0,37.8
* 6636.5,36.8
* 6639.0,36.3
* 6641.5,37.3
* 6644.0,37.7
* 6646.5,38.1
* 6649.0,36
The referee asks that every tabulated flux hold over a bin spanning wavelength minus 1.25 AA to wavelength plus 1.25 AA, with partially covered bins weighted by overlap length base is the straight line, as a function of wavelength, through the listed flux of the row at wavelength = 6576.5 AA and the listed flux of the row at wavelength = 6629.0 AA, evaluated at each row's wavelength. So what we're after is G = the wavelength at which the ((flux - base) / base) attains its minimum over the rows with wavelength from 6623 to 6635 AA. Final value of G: 6629.0 AA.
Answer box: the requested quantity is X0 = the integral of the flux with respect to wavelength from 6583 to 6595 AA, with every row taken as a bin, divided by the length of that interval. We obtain 40.1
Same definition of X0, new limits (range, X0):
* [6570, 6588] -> 40.3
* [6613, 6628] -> 38.5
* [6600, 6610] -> 40.3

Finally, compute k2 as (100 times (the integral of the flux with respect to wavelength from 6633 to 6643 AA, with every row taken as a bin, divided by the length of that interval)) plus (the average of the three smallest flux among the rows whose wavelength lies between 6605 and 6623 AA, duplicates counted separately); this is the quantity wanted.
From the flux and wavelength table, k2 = 3743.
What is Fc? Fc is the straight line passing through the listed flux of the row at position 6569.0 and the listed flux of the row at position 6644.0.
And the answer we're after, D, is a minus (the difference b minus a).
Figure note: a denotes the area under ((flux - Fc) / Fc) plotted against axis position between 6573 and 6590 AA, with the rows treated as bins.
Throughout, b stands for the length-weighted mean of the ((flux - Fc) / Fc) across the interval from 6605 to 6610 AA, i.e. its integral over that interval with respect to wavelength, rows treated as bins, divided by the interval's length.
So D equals -0.24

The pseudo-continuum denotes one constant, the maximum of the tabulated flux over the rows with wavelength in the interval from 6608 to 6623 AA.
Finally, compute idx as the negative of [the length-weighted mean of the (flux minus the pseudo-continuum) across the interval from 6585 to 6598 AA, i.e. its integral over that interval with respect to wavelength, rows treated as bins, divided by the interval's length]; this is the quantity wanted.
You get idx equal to -0.1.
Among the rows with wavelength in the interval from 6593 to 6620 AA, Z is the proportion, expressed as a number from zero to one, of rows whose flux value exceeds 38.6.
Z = 0.82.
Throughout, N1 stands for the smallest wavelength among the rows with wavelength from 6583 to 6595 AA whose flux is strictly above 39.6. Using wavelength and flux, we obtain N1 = 6584.0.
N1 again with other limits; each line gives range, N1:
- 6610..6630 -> 6616.5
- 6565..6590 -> 6566.5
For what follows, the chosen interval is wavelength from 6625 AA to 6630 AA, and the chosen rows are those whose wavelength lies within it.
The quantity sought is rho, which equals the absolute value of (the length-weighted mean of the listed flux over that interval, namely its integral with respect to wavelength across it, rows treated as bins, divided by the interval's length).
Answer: 36.5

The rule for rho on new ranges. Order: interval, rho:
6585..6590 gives 41.1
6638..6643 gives 36.9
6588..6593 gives 40.1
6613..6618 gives 39.5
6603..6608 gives 40.3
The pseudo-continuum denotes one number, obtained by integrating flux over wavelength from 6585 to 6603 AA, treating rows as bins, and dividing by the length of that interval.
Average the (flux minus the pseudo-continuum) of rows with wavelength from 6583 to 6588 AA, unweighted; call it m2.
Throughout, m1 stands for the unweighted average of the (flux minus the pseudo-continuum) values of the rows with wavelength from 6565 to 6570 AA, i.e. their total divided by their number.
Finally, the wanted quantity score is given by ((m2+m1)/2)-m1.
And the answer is -0.4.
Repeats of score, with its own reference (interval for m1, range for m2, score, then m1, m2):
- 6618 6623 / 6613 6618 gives 0.5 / -1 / -0.4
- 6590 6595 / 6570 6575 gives 0.3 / -1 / -0.8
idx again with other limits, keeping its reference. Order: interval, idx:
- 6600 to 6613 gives -0.2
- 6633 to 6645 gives 2.6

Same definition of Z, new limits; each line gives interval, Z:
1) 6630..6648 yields 0.00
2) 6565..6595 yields 0.92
